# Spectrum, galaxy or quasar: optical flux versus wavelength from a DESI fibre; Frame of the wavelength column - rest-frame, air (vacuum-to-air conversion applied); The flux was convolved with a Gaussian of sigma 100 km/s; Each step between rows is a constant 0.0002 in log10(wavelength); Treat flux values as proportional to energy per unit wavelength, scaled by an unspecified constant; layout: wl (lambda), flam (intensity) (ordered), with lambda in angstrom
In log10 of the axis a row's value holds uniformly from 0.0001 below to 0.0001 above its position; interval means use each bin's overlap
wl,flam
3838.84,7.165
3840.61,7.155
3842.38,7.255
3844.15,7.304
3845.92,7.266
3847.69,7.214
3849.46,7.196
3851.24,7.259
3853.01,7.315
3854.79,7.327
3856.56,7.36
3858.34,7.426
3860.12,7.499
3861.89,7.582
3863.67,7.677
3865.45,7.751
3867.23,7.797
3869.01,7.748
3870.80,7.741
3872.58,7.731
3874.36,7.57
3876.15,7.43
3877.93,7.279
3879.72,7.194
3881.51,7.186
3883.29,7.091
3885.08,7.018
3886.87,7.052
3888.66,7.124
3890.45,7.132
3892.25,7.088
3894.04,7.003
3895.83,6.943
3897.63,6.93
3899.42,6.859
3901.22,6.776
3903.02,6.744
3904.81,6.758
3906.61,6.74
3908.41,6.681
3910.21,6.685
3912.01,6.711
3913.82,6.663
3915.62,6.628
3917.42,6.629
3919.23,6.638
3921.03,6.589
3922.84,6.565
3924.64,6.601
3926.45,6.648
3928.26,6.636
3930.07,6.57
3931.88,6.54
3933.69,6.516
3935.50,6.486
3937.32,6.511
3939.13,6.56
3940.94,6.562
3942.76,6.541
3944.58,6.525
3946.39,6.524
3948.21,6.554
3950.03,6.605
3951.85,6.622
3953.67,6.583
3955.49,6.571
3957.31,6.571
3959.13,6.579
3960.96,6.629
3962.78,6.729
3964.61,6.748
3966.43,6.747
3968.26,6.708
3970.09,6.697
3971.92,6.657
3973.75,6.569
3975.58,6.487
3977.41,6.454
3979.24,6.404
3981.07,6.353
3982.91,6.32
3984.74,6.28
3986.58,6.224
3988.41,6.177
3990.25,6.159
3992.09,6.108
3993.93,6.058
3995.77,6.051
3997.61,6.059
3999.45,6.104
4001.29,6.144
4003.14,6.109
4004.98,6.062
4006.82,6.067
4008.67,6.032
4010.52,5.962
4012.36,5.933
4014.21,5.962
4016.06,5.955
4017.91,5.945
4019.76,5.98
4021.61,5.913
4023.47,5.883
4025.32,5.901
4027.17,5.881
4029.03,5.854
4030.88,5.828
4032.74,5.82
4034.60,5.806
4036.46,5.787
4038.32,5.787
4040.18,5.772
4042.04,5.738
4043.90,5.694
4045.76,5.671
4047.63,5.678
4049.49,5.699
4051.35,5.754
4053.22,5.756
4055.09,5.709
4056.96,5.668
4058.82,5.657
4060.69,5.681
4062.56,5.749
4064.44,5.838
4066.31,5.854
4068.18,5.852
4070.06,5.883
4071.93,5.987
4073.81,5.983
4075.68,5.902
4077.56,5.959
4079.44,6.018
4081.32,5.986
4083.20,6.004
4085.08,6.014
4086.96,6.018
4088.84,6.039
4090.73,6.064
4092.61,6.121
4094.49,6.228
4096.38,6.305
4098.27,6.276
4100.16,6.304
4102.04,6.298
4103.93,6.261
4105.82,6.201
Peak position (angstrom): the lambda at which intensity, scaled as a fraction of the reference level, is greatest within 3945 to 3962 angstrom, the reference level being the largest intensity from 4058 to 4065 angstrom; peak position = 3960.96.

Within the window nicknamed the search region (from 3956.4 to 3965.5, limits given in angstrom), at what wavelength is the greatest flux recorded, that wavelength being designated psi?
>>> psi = 3964.61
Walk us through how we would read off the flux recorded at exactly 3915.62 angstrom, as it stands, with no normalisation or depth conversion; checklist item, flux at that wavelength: 6.628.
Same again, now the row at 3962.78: 6.729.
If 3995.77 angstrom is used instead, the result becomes 6.051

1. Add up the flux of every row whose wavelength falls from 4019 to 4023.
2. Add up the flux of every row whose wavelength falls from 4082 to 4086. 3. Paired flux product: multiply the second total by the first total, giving 143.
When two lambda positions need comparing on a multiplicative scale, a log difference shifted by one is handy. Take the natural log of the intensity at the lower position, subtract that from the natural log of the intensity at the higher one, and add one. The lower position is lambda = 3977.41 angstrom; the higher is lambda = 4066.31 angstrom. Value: 0.90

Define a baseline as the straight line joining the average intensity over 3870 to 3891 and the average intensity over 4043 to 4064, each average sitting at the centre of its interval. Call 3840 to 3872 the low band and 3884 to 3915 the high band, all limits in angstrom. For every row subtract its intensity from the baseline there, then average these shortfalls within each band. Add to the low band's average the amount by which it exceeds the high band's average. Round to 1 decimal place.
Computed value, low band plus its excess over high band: -0.1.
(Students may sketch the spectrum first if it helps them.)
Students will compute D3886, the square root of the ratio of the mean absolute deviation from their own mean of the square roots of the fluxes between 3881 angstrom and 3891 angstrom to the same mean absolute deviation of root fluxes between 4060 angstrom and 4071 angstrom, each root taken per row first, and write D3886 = 0.82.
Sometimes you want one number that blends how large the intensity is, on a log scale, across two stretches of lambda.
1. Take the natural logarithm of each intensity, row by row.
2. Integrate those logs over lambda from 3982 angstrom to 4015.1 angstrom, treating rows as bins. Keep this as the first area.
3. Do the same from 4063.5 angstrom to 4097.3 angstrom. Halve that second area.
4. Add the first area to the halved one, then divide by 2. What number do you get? 45.1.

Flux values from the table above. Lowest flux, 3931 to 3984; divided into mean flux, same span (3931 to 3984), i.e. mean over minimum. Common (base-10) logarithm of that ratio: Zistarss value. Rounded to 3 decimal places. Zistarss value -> 0.016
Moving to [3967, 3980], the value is 0.011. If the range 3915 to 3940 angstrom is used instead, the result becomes 0.006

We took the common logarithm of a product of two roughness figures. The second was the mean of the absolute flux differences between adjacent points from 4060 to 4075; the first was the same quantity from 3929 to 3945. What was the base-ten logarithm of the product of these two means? -2.96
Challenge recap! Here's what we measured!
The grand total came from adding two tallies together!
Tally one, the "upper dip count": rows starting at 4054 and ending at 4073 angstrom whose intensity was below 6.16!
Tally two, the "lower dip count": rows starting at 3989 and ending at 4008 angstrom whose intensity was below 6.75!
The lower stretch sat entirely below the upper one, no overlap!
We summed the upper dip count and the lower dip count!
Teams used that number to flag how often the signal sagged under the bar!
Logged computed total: 20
